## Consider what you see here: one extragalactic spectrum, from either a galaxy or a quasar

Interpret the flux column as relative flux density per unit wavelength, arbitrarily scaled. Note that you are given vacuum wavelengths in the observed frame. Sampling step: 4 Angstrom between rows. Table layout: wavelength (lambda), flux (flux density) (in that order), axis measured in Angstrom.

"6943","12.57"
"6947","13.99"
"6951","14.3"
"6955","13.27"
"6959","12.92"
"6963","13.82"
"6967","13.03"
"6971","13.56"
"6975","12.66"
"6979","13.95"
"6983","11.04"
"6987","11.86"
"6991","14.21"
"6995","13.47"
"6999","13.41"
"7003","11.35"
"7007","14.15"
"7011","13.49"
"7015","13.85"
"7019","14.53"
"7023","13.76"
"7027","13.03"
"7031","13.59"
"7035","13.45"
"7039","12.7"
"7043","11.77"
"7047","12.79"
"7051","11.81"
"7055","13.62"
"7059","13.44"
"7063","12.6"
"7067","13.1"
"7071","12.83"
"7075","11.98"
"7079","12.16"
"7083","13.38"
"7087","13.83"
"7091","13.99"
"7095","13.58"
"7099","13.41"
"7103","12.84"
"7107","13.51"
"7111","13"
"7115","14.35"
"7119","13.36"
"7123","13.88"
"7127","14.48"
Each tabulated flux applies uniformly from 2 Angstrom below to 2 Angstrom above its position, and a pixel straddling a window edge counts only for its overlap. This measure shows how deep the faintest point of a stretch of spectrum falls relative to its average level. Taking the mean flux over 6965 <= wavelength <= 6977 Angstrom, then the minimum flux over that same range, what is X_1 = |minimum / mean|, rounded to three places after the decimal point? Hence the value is 0.968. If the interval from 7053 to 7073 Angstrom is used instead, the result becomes 0.961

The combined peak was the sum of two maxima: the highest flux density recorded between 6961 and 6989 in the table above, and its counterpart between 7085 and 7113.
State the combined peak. 27.9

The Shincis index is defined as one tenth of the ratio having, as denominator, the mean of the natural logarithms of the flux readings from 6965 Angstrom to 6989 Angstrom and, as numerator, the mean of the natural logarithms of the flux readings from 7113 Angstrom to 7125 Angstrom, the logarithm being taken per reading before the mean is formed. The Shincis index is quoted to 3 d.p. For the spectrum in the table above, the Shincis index 0.104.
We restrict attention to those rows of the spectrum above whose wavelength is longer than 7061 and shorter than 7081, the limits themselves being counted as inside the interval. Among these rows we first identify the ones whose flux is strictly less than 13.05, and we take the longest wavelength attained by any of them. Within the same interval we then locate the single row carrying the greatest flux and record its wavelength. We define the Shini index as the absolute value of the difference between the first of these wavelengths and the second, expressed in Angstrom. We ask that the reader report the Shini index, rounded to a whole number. 12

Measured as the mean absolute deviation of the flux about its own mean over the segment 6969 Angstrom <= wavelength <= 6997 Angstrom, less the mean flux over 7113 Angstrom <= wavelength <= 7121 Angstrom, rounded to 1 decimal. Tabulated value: -12.9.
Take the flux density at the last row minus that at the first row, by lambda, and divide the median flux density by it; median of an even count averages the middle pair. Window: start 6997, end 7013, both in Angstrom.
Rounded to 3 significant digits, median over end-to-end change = 168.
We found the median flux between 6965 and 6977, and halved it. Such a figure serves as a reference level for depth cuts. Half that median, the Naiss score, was 6.5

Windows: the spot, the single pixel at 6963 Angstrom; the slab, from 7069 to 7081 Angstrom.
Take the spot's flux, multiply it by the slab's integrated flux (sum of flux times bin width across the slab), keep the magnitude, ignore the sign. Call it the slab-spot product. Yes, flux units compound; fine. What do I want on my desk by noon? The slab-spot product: 2044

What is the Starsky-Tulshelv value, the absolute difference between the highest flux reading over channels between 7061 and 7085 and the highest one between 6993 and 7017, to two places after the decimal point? 0.77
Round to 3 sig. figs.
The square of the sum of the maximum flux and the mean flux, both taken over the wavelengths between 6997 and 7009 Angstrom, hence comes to 735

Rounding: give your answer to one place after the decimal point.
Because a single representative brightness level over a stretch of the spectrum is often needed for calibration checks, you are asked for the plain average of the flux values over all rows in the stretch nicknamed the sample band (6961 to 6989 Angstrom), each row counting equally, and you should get 12.8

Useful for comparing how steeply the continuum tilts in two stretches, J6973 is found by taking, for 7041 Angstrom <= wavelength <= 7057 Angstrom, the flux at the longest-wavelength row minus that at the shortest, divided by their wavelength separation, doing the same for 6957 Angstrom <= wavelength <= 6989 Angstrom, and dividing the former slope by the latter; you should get -4.1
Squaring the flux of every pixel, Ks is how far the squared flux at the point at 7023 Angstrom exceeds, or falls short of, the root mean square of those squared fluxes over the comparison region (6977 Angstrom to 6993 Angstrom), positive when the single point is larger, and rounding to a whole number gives 21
